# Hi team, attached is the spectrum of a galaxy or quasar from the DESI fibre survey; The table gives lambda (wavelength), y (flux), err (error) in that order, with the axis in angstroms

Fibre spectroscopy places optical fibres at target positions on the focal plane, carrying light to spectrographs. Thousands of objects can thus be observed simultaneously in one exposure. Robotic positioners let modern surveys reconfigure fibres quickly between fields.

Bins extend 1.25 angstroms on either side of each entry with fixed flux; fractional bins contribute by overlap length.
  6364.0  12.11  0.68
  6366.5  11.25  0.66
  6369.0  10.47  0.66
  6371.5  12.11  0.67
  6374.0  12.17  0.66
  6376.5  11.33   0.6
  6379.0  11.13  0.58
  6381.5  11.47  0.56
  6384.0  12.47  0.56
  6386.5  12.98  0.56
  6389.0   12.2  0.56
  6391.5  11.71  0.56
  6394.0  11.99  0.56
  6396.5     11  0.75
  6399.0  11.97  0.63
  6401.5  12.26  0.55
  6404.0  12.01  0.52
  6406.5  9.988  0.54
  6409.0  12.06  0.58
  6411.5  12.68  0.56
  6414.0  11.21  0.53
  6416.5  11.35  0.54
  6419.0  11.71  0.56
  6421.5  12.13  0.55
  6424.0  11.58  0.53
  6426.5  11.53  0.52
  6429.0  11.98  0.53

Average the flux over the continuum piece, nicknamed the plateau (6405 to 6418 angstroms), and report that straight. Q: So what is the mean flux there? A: 11.5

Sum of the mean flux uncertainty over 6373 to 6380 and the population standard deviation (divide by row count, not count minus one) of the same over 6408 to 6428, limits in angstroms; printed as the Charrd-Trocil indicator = 0.63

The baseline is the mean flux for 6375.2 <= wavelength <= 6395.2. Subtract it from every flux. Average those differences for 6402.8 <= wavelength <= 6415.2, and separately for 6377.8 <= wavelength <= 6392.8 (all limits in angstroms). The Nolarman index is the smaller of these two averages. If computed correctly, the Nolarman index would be -0.32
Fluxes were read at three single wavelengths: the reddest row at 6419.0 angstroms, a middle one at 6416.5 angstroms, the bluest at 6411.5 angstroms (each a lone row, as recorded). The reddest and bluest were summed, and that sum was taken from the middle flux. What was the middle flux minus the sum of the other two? -13.0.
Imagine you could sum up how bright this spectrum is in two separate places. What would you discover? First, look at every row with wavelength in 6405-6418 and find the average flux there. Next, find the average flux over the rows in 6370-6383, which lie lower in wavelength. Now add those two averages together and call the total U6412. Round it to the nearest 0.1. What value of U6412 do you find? 23.1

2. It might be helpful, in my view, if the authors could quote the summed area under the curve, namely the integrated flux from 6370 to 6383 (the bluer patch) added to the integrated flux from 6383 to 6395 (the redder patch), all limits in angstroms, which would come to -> 299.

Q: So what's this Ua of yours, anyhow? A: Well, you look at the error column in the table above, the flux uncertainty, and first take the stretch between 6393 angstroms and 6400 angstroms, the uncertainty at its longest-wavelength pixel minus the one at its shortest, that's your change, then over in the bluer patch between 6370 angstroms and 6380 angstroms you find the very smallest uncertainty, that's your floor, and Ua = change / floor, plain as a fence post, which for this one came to 0.12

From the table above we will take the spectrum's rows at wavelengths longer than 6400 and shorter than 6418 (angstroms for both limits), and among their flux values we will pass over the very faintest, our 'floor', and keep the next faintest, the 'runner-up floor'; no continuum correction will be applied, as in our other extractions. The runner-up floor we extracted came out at 11.21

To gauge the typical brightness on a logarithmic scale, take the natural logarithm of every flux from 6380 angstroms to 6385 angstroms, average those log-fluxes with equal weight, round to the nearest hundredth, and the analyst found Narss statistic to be 2.48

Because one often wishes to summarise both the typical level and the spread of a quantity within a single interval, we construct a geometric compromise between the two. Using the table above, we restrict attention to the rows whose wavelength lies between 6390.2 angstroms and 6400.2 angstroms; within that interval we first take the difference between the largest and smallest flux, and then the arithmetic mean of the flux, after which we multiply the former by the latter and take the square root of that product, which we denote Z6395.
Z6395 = 3.4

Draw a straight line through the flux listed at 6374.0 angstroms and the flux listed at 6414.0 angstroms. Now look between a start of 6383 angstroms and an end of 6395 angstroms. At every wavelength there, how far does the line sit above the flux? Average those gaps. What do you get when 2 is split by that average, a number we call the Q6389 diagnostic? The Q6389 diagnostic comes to -4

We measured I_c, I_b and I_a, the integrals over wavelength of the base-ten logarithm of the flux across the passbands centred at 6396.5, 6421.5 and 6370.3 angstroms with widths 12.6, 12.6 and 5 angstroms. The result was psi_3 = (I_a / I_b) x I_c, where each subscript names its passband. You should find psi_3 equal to 5.3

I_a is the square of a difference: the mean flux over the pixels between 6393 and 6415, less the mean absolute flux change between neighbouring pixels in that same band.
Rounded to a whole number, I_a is 112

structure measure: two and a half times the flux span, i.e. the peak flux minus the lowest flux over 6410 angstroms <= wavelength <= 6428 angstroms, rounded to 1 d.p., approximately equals 3.7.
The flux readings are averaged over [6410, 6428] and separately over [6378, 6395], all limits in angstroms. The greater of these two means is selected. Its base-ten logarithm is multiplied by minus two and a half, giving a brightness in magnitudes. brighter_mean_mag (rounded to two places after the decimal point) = -2.70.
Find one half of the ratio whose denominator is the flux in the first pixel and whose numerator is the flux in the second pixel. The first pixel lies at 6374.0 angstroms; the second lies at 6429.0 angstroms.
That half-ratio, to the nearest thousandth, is 0.492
